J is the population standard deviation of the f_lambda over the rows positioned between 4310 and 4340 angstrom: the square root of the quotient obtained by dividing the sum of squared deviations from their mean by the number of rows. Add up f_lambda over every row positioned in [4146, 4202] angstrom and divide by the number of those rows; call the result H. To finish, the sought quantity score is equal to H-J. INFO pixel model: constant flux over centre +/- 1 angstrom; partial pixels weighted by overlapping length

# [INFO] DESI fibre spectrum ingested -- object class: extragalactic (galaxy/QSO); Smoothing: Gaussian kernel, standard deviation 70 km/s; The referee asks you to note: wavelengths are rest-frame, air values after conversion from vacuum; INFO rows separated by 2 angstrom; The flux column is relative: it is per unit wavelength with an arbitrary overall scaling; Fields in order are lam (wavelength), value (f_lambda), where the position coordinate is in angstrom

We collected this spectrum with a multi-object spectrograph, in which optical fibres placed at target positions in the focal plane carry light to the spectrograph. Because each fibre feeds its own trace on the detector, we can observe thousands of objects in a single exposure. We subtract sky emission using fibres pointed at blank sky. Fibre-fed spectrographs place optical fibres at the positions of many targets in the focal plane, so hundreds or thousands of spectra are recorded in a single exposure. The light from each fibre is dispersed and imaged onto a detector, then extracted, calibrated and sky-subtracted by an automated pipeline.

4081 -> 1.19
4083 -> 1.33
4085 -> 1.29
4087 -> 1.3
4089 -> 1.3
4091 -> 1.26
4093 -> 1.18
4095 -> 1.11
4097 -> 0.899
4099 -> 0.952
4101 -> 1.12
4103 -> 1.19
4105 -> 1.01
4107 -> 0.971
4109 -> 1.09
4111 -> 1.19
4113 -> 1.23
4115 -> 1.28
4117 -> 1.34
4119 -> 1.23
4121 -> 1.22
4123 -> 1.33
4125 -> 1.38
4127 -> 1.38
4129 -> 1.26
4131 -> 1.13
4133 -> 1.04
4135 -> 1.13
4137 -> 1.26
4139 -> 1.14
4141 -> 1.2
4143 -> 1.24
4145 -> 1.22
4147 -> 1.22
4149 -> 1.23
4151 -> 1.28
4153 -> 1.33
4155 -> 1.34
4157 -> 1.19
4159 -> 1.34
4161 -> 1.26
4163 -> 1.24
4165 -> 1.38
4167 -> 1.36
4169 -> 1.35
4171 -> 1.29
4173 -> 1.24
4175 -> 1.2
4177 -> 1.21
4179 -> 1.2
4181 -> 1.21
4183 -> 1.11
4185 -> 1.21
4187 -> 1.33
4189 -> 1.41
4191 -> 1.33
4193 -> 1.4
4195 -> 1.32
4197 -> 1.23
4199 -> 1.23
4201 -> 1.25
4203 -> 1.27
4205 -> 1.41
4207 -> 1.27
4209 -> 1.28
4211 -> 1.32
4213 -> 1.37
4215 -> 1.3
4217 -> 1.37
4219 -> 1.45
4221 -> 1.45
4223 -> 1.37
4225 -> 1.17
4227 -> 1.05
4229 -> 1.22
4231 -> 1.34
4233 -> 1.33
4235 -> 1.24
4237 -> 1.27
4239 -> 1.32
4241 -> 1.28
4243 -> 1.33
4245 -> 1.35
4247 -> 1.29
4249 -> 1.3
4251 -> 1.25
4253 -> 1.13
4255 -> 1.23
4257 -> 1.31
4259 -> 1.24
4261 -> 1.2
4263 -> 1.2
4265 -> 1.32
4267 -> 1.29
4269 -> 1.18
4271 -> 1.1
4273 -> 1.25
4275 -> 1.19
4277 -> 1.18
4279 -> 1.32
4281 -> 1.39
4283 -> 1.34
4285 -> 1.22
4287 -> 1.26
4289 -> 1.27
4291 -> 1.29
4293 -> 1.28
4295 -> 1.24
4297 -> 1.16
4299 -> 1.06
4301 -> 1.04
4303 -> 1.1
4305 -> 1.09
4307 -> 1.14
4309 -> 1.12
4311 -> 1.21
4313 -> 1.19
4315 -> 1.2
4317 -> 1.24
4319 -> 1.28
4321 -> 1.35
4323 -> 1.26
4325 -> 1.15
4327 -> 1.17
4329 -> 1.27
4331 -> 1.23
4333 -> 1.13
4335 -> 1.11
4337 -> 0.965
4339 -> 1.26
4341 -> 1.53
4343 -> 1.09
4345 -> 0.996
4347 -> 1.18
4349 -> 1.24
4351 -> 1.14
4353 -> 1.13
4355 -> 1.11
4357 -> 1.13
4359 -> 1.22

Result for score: 1.19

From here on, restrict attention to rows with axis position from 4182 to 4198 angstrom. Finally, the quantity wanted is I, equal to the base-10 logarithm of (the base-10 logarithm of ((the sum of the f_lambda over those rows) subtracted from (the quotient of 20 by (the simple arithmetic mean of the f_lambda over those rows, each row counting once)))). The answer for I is -0.15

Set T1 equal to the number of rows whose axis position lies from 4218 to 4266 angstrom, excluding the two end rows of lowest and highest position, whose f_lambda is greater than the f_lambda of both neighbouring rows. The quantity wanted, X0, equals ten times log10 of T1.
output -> 7.0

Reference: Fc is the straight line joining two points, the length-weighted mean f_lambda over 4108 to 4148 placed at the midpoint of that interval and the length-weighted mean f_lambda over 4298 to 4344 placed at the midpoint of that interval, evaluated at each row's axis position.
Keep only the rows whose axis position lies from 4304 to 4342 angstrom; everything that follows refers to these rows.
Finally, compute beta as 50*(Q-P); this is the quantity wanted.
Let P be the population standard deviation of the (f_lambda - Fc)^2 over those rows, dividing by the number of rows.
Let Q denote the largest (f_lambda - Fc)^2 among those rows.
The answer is 4.8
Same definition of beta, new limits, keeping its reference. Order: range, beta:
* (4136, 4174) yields 0.9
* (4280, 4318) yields 1.5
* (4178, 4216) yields 1.4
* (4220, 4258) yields 2.3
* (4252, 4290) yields 1.5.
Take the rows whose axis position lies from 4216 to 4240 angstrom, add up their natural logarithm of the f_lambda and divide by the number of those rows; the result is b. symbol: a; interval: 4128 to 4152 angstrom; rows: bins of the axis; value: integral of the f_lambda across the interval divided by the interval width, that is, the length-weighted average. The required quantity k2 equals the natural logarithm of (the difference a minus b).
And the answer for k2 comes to -0.06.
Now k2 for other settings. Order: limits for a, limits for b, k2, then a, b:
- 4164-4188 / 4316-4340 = 0.07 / 1.26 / 0.180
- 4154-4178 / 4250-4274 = 0.08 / 1.28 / 0.202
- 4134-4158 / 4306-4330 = 0.04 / 1.23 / 0.193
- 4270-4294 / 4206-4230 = 0.00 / 1.26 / 0.260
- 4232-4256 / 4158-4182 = 0.04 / 1.28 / 0.240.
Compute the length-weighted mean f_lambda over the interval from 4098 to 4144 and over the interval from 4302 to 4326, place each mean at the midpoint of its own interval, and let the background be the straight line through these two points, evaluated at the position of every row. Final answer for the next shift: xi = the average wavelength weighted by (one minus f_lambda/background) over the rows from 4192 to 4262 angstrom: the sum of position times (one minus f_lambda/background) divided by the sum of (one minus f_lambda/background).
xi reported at 4222.3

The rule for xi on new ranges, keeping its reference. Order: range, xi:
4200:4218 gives 4210.0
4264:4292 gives 4280.3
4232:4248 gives 4240.5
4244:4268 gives 4254.8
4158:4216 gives 4188.5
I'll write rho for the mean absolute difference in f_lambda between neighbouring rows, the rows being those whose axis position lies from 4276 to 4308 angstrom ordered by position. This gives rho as 0.055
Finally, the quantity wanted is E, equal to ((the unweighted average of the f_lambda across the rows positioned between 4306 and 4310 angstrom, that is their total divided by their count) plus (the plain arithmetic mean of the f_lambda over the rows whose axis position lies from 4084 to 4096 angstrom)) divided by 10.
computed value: 0.237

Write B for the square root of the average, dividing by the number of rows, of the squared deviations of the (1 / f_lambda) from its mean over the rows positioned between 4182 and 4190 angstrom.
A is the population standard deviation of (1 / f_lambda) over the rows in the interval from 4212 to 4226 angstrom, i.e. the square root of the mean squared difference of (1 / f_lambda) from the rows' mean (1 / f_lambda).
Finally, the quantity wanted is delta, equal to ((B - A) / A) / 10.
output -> 0.039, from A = 0.053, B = 0.073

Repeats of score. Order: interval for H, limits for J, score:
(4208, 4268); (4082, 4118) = 1.15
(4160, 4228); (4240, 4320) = 1.21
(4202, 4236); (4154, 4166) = 1.24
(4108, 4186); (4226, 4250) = 1.16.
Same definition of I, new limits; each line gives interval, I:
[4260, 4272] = -0.02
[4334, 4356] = -0.18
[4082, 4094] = -0.04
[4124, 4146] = -0.31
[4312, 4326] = -0.06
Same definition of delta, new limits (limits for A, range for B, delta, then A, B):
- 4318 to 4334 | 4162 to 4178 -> -0.013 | 0.047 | 0.040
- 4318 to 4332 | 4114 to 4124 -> -0.027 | 0.041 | 0.030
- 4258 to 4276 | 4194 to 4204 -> -0.051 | 0.042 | 0.021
